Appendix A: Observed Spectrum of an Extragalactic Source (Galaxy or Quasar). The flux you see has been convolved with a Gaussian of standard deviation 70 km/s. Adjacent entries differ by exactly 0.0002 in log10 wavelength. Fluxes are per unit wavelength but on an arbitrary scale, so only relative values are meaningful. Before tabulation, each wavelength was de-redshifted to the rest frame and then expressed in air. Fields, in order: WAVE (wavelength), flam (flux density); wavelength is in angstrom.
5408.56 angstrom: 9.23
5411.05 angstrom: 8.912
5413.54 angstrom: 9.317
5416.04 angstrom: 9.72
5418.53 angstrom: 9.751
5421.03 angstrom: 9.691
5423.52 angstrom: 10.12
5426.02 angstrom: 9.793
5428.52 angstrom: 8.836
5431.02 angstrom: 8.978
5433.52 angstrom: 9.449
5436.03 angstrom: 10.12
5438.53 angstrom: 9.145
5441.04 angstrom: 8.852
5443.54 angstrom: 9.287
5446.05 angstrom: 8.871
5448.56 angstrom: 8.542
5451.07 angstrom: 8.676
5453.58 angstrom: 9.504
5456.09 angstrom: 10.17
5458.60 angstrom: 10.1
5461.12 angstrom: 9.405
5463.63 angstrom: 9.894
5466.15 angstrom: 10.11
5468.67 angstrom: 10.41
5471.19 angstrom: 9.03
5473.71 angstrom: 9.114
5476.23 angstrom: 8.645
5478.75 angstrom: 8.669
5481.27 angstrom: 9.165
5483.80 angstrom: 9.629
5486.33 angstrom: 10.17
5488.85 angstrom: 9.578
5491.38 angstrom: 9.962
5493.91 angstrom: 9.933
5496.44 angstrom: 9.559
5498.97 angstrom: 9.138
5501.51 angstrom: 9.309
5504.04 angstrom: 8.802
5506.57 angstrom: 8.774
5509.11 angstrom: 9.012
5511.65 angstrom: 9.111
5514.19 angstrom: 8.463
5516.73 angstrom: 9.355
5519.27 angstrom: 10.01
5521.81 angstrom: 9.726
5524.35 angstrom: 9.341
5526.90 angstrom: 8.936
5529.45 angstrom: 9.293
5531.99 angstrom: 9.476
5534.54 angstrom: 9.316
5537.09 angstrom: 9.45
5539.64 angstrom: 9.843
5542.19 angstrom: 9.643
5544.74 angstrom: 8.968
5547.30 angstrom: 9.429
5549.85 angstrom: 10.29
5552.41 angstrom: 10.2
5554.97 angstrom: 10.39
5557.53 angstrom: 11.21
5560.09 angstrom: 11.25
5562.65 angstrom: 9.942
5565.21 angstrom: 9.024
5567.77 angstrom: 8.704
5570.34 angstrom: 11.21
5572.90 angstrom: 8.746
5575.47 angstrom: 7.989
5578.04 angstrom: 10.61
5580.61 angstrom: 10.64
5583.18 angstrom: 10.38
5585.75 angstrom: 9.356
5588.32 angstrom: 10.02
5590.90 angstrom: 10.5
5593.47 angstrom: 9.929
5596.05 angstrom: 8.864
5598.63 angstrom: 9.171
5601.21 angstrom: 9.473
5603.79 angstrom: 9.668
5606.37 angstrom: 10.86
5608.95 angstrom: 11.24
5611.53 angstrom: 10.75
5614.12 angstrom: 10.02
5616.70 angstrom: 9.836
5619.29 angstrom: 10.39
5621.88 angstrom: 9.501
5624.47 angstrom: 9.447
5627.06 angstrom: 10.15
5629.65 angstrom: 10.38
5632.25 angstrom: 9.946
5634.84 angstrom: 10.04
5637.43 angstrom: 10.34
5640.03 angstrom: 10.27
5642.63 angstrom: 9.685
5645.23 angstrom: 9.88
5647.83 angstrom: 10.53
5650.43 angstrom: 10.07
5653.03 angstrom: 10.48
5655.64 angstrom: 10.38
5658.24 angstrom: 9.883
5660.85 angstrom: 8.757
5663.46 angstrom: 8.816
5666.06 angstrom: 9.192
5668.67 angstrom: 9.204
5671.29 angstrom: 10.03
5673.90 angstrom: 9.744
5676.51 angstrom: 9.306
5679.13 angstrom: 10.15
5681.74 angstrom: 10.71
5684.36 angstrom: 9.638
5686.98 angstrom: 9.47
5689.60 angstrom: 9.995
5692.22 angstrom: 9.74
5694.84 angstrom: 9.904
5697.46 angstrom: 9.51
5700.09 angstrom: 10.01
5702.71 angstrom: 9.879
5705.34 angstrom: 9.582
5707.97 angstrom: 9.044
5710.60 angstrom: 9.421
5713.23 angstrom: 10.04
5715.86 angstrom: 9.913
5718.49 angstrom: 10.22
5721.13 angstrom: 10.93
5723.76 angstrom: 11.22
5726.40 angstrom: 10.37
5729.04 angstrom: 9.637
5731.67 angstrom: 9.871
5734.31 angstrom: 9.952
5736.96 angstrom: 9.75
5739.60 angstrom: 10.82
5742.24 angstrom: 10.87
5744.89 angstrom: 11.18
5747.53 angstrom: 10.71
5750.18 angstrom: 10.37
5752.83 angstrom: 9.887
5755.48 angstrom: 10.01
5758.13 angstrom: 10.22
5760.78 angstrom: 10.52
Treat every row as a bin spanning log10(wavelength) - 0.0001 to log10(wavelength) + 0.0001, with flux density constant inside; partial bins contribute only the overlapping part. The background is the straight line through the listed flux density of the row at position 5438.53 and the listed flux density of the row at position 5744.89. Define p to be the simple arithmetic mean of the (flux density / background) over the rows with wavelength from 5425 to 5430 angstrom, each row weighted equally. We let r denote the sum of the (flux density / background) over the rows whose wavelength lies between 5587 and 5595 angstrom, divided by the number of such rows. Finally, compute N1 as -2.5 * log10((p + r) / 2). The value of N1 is -0.014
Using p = 1.027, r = 1.00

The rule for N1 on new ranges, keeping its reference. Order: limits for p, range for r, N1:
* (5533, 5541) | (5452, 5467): -0.019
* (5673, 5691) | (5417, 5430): 0.010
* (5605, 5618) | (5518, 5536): 0.003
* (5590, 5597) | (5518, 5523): 0.012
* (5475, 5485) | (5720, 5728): 0.033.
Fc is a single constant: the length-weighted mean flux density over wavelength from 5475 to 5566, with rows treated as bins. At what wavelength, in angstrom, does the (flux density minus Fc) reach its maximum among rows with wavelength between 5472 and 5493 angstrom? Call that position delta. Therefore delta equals 5486.33 angstrom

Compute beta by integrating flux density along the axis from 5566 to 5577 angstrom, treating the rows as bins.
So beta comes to 101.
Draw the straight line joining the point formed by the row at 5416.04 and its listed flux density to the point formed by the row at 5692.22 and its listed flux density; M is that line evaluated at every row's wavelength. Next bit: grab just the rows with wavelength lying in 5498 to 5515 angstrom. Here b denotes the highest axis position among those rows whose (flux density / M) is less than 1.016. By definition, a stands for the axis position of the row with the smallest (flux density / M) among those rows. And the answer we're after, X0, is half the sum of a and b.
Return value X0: 5514.2 angstrom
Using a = 5514.19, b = 5514.19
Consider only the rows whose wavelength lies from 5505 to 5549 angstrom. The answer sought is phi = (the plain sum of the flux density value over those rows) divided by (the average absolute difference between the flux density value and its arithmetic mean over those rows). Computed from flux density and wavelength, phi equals 525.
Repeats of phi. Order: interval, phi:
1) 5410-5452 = 375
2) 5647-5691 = 340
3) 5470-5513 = 413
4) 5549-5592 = 226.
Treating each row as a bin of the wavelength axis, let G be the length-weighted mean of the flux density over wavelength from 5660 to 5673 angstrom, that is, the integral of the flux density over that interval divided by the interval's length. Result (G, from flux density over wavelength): 9.2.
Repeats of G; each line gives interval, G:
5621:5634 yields 9.9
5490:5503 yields 9.6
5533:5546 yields 9.4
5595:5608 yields 9.7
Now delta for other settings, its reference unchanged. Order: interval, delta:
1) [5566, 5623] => 5608.95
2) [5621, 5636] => 5629.65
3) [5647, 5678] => 5647.83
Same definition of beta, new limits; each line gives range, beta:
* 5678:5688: 100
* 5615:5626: 108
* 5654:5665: 104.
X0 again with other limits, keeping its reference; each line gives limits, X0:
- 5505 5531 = 5521.8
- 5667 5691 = 5677.8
